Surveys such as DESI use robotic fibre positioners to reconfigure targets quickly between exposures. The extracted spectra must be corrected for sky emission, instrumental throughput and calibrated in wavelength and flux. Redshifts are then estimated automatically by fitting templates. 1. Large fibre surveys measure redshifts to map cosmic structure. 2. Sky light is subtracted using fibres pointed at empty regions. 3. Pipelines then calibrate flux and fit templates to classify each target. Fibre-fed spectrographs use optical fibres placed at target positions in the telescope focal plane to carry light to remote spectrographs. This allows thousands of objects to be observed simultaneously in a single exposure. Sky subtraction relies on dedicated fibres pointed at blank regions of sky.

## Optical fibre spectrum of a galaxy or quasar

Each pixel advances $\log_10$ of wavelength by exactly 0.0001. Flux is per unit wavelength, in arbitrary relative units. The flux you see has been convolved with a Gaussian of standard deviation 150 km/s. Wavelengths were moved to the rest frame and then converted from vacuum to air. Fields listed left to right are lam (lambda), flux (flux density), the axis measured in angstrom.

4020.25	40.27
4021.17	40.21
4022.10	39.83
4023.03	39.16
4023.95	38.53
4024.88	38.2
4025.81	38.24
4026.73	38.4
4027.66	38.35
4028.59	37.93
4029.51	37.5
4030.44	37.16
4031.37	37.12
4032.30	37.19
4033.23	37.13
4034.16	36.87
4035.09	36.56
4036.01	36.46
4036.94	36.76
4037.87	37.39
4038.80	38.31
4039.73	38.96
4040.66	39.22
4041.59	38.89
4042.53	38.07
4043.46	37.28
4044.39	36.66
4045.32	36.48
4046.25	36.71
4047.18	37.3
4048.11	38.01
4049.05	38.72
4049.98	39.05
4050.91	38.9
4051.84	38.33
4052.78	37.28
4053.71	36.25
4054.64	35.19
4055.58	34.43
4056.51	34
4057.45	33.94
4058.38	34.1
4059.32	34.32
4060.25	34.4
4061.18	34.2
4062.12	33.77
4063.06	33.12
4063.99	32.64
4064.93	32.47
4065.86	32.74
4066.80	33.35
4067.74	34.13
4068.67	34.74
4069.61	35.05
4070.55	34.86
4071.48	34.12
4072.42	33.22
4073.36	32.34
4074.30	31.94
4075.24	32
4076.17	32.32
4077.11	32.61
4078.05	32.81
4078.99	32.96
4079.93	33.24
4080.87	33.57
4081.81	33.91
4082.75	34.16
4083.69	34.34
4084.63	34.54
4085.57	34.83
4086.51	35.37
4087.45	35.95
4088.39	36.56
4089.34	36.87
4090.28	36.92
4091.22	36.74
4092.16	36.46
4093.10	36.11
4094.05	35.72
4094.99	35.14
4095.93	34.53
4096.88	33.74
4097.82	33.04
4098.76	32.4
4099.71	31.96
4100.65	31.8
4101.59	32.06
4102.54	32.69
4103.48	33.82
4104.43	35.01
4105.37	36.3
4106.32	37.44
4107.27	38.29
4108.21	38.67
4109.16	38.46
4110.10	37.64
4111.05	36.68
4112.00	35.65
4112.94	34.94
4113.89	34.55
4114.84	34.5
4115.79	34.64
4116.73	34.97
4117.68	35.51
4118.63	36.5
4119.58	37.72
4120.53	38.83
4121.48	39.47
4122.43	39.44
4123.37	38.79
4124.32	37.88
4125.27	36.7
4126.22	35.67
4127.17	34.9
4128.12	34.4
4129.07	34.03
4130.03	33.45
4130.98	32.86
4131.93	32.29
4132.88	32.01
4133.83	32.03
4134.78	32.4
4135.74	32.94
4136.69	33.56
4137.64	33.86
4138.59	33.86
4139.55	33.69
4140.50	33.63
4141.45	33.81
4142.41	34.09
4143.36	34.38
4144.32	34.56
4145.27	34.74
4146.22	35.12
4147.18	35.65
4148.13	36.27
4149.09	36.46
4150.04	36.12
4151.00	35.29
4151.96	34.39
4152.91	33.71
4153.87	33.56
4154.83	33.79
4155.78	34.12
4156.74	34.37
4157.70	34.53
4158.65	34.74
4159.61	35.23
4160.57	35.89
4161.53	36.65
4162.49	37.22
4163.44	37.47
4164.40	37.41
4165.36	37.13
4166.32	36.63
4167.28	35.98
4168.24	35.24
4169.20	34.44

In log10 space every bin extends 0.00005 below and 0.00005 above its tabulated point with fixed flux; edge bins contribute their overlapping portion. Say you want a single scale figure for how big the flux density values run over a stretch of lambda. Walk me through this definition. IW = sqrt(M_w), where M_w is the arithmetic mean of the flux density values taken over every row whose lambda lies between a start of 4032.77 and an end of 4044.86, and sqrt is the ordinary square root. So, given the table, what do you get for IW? 6.13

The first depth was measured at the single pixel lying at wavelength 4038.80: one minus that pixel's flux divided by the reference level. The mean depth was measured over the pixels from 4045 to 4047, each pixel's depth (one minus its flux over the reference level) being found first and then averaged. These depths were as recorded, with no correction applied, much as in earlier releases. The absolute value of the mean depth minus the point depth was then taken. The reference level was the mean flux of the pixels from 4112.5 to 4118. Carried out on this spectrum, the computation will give 0.05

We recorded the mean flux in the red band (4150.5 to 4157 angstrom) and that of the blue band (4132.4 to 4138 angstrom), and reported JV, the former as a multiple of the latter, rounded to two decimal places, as 1.04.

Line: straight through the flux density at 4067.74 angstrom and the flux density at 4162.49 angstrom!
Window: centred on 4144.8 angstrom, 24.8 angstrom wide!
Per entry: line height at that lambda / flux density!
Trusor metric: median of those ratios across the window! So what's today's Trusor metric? 1.08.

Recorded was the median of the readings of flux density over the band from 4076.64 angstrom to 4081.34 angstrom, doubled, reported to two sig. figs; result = 66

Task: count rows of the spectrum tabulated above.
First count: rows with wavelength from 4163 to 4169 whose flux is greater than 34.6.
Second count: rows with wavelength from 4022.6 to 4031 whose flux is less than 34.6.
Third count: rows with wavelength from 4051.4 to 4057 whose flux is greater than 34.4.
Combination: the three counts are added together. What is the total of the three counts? 11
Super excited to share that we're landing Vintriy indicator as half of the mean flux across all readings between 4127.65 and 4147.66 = 16.8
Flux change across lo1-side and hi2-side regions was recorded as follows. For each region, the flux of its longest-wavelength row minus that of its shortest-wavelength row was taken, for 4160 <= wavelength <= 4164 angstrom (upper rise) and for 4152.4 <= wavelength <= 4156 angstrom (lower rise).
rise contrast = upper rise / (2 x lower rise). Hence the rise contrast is 1.93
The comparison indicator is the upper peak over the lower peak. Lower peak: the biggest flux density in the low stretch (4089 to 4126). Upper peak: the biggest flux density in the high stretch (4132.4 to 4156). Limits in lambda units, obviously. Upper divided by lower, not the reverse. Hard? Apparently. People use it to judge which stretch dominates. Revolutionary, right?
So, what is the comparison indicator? 0.92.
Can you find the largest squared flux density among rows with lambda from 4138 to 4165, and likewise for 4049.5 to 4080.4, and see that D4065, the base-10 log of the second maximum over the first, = 0.04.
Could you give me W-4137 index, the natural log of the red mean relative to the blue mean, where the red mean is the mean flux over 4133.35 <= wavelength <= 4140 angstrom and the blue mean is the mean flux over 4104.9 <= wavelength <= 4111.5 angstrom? -0.13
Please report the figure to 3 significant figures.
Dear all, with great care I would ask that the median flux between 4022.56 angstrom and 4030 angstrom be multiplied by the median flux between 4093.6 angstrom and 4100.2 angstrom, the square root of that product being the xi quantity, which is 35.9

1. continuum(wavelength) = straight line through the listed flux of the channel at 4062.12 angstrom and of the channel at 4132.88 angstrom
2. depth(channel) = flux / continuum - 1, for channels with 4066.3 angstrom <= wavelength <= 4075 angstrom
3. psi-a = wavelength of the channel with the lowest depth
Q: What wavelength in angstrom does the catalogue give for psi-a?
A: 4074.30 angstrom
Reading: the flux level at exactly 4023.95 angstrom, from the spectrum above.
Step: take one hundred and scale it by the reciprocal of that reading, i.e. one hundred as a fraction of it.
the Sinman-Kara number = 2.60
